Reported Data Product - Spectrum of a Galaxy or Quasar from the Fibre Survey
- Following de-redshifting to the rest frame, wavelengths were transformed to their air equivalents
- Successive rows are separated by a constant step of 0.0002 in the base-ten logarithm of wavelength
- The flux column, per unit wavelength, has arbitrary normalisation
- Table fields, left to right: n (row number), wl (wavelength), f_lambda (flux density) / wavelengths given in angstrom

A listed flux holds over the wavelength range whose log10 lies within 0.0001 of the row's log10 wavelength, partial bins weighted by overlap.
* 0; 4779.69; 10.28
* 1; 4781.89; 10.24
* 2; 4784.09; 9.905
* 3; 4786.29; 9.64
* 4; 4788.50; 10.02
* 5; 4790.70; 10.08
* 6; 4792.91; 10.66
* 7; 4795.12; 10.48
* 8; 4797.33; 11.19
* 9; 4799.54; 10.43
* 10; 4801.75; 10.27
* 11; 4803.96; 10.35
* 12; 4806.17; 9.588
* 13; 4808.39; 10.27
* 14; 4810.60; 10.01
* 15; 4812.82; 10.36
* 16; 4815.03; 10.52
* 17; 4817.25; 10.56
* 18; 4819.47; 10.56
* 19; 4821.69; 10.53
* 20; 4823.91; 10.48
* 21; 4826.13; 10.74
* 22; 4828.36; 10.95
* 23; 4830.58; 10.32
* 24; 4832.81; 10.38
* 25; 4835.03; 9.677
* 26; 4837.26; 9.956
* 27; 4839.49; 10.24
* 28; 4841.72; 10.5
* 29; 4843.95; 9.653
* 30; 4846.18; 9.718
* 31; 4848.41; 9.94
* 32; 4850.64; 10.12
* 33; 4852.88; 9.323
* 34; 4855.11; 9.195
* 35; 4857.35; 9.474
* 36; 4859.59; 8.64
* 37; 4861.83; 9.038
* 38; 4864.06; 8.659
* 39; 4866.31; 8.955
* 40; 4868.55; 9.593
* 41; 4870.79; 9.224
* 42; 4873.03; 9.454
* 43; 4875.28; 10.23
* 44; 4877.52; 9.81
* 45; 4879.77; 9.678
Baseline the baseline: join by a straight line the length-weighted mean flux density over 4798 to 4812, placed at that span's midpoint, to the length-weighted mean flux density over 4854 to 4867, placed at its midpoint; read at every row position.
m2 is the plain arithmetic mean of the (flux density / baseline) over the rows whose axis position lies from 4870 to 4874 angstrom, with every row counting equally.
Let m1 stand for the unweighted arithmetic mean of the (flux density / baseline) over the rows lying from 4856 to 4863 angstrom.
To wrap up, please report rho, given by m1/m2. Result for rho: 0.94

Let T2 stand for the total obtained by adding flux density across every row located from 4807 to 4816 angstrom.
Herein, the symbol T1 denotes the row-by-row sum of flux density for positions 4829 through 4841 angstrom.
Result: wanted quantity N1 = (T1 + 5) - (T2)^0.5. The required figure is 49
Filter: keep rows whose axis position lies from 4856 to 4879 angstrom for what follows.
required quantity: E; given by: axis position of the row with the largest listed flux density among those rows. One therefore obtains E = 4875.28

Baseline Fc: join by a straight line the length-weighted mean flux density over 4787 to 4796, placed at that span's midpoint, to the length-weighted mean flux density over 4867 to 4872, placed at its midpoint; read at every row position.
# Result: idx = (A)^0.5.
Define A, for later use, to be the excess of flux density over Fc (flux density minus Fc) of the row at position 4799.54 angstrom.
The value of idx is 0.5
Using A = 0.3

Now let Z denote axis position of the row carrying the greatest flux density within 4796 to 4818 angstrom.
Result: 4797.33 angstrom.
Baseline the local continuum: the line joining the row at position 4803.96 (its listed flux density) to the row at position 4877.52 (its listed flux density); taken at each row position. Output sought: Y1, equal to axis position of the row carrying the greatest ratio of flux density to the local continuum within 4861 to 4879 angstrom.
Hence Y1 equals 4875.28 angstrom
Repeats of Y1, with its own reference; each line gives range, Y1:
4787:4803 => 4797.33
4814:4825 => 4819.47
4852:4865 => 4857.35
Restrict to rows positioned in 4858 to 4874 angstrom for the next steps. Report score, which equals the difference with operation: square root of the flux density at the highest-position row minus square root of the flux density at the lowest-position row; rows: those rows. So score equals 0.1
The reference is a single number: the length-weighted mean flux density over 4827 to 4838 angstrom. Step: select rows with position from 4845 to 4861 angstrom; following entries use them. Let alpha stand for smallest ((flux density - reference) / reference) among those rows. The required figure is -0.159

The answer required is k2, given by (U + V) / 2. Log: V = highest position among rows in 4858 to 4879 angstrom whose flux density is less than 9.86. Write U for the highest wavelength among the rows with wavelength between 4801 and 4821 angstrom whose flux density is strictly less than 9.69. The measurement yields 4841.8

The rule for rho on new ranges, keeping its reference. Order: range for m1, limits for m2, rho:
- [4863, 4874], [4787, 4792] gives 1.09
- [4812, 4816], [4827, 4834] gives 0.95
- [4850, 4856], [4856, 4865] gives 1.05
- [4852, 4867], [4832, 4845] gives 0.94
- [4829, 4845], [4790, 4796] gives 1.07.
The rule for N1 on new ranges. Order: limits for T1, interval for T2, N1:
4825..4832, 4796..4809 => 29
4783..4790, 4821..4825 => 30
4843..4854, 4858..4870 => 47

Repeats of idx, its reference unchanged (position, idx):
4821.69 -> 0.8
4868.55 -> 0.4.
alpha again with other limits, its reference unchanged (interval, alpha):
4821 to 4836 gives -0.058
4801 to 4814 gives -0.067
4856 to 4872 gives -0.159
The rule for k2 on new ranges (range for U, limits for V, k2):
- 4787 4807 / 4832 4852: 4826.2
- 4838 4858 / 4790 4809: 4831.8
